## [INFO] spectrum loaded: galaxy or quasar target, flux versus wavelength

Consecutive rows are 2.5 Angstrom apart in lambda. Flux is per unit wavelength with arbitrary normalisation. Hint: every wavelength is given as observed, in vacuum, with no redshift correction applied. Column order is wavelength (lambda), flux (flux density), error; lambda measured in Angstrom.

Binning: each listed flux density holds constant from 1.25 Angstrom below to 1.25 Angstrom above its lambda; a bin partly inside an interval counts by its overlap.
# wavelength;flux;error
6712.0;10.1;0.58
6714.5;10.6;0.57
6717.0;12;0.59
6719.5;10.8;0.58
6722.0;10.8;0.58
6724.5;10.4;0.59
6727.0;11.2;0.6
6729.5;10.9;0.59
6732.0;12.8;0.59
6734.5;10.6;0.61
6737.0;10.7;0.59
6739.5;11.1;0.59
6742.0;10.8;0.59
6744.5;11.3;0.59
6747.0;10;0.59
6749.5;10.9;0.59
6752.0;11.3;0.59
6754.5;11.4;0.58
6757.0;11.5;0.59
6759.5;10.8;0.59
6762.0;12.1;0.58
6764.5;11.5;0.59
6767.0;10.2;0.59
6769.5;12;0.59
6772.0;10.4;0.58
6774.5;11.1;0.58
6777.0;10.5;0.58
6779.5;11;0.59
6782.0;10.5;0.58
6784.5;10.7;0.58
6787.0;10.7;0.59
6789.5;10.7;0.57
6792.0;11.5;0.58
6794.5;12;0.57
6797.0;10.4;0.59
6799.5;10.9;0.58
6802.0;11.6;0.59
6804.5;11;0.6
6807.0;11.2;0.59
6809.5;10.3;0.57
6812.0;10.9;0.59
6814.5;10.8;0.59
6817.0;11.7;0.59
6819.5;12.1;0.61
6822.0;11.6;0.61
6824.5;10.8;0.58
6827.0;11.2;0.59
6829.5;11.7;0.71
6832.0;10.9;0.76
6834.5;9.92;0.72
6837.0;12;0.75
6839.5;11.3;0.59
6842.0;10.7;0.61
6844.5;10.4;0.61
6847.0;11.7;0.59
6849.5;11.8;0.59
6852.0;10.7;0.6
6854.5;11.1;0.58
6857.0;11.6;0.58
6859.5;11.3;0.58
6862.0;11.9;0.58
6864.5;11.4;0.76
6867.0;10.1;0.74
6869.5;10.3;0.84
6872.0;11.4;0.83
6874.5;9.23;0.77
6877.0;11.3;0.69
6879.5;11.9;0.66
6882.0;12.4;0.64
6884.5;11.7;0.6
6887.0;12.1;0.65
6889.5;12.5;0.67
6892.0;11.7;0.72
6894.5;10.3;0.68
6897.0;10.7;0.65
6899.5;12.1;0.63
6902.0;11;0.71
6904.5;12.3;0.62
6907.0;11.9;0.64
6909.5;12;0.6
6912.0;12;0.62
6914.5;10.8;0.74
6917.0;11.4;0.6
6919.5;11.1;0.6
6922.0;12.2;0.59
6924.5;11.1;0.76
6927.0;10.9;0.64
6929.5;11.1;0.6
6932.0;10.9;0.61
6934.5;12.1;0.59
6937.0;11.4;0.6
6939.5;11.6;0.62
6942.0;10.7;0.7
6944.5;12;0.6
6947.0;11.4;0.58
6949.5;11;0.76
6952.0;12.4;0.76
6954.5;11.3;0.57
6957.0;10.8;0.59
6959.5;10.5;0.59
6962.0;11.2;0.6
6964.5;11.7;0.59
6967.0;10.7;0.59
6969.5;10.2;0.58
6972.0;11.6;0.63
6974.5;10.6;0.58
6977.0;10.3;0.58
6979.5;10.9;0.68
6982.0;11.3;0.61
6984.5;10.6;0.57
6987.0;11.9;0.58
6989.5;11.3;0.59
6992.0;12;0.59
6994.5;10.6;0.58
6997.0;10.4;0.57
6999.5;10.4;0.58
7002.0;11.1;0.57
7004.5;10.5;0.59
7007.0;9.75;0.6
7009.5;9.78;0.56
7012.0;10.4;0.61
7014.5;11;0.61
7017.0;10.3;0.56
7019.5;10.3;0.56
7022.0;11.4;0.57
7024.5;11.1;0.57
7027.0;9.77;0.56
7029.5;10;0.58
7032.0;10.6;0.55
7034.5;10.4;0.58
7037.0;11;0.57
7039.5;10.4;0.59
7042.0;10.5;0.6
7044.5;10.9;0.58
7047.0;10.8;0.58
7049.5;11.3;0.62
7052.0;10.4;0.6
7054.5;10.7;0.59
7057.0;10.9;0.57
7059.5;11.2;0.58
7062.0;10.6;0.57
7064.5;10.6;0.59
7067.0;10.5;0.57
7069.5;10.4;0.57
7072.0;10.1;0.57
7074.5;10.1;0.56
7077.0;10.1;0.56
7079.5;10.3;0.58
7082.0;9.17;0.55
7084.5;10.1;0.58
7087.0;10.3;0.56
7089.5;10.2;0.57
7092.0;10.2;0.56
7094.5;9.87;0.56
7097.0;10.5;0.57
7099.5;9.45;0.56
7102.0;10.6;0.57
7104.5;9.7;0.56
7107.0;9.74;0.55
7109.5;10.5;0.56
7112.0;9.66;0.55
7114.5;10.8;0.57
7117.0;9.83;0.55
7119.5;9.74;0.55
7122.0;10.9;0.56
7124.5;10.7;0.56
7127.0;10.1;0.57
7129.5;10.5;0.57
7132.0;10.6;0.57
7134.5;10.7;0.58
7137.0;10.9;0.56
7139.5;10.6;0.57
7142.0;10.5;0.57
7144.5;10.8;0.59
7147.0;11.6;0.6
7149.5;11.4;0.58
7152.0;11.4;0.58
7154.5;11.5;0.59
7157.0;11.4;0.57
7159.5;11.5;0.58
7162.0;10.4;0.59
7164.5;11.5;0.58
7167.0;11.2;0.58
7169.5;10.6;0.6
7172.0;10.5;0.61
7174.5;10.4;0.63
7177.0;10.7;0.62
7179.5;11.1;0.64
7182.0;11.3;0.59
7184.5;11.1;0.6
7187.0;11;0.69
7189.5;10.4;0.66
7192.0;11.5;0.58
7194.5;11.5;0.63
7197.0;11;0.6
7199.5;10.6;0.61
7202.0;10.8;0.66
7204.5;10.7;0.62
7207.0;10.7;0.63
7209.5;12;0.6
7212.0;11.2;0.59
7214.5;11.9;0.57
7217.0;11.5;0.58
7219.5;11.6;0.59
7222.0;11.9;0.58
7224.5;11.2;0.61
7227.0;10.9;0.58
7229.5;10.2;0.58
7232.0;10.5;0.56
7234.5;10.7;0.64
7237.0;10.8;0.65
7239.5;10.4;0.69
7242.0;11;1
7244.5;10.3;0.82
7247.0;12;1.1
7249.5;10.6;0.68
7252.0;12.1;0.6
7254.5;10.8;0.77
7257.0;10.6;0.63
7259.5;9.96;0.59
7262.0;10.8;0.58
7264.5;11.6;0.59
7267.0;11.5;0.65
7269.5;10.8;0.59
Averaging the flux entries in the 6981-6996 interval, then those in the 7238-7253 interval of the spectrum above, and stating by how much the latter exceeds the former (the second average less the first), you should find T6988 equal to -0.22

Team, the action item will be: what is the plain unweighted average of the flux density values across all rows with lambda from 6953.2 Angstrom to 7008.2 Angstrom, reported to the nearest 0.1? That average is 10.9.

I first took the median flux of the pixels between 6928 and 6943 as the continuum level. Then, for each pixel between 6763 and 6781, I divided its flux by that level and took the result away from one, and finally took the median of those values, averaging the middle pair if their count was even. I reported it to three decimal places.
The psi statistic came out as 0.022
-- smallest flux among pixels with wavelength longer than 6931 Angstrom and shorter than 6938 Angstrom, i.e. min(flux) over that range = 10.9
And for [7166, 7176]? 10.4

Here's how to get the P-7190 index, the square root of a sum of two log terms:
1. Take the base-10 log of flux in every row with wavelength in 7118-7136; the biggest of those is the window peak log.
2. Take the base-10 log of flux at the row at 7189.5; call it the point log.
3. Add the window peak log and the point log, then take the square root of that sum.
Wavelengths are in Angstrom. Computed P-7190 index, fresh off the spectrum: 1.43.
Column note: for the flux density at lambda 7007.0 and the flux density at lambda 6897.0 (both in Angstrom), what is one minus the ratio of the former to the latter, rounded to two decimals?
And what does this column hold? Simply 0.09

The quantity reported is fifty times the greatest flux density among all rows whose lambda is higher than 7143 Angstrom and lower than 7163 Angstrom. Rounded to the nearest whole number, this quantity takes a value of 580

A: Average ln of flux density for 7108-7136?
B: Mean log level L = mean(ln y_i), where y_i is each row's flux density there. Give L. 2.34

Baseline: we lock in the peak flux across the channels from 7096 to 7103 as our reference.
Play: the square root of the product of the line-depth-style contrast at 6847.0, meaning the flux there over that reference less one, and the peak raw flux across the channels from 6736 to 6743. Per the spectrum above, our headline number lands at 1.07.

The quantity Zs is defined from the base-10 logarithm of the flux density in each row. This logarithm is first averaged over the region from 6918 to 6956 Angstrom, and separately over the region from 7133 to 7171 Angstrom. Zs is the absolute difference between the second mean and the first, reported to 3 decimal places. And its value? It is 0.013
